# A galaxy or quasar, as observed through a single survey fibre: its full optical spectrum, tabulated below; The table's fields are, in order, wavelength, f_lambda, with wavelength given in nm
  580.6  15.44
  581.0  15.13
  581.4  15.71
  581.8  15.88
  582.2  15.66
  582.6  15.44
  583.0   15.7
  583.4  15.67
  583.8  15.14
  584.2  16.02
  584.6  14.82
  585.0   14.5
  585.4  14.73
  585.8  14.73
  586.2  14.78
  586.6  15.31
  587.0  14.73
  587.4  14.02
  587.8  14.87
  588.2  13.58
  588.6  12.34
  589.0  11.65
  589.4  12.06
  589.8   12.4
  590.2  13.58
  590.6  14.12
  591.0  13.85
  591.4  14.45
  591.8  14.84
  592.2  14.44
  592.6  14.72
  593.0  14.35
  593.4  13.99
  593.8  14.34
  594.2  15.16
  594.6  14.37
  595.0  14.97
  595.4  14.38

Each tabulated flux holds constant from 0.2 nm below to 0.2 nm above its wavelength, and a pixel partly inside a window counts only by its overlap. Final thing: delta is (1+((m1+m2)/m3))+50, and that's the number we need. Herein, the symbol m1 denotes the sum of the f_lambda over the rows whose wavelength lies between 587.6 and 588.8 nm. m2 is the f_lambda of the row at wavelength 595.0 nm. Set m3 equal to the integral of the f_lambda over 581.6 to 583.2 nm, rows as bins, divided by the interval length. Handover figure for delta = 54.6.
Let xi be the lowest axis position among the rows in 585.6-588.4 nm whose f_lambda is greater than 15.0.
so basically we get 586.6 nm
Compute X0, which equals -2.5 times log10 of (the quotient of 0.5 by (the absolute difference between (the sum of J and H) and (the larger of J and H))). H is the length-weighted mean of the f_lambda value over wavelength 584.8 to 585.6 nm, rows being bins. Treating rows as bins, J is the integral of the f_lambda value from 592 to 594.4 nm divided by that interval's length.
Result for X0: 3.66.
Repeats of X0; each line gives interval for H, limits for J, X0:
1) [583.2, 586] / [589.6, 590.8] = 3.57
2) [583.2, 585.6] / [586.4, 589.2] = 3.60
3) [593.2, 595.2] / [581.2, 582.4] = 3.66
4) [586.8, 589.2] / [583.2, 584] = 3.58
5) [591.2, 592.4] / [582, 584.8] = 3.66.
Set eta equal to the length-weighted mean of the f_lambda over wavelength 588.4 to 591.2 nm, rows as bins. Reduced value 12.86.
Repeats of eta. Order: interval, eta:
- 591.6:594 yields 14.45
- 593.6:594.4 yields 14.75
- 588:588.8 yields 12.96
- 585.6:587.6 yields 14.71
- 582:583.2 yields 15.60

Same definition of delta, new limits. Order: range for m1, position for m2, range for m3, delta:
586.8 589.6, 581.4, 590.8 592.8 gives 58.5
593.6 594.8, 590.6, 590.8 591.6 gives 55.1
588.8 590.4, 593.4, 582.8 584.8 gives 55.1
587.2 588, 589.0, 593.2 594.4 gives 53.8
